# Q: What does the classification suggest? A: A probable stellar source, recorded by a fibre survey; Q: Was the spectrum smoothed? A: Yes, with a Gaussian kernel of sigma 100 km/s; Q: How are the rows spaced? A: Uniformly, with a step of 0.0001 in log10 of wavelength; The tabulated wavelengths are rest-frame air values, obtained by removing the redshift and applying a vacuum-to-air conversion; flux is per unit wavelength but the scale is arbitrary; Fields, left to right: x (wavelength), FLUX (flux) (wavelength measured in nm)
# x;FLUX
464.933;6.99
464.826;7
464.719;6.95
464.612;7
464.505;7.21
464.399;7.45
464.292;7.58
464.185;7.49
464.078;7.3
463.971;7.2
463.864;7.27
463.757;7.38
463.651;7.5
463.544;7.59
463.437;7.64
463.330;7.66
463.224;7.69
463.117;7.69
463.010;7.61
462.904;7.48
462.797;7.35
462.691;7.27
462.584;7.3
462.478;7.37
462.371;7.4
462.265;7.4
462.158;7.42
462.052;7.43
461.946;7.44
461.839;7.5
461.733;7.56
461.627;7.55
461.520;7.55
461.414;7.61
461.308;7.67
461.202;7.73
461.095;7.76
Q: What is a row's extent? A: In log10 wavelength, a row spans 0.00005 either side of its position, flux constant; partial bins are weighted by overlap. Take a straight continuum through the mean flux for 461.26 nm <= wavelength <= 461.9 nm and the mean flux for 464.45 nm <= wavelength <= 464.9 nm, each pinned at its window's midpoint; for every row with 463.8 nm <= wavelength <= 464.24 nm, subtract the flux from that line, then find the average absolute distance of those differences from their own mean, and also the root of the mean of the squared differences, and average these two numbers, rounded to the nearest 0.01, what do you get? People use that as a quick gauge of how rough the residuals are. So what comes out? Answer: 0.15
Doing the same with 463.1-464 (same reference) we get 0.21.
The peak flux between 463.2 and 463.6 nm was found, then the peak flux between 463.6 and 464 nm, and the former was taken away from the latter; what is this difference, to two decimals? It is -0.19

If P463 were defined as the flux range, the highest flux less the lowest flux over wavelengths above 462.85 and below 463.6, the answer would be 0.21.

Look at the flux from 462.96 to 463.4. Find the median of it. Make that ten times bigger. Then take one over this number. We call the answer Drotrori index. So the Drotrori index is 0.0130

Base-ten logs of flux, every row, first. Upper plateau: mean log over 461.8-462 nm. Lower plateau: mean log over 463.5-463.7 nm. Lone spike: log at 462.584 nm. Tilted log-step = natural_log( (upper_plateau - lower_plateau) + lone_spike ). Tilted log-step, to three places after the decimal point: -0.152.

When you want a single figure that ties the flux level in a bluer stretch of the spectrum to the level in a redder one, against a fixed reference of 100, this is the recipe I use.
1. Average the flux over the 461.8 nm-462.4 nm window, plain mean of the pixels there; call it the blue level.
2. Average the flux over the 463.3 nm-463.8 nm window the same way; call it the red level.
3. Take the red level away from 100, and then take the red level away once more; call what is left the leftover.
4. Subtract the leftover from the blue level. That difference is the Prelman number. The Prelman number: -77.5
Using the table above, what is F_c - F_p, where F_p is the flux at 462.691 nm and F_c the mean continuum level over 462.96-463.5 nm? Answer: 0.4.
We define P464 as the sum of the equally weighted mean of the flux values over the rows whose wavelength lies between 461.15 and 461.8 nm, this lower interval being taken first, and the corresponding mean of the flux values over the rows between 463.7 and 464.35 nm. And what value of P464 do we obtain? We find 15.0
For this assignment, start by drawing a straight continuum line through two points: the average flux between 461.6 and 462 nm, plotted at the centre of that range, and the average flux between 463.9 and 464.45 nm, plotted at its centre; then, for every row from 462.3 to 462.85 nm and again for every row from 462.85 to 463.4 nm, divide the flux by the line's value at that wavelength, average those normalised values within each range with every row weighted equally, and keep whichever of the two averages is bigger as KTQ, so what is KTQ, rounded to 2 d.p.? 1.02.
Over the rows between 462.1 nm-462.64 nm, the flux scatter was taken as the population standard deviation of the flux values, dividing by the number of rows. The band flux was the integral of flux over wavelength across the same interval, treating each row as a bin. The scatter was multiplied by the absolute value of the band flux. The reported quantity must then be 0.2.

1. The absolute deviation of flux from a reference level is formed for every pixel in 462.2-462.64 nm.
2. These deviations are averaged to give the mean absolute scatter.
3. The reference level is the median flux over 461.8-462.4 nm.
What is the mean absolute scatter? 0.06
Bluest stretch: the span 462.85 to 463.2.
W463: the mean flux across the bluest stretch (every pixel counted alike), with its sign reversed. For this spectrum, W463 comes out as -7.59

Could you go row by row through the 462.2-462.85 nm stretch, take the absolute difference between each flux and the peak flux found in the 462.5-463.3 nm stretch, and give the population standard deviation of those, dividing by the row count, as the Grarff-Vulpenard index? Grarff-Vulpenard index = 0.049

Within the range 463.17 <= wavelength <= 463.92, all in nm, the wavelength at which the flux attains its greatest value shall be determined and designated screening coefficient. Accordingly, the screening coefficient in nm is 463.224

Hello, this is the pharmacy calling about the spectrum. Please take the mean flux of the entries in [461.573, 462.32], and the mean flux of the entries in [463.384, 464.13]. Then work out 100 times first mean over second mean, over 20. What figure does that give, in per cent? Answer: 5.04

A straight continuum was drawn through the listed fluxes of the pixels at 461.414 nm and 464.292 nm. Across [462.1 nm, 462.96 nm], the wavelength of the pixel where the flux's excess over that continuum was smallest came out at 462.691 nm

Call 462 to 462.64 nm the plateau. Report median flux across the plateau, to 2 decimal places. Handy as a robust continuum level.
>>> 7.40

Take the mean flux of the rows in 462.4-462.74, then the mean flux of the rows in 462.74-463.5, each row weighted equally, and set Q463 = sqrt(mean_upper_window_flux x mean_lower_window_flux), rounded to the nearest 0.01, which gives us 7.45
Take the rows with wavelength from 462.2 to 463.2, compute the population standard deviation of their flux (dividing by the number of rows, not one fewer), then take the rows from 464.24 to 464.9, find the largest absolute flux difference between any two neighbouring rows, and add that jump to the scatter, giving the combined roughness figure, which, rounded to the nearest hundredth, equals 0.37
